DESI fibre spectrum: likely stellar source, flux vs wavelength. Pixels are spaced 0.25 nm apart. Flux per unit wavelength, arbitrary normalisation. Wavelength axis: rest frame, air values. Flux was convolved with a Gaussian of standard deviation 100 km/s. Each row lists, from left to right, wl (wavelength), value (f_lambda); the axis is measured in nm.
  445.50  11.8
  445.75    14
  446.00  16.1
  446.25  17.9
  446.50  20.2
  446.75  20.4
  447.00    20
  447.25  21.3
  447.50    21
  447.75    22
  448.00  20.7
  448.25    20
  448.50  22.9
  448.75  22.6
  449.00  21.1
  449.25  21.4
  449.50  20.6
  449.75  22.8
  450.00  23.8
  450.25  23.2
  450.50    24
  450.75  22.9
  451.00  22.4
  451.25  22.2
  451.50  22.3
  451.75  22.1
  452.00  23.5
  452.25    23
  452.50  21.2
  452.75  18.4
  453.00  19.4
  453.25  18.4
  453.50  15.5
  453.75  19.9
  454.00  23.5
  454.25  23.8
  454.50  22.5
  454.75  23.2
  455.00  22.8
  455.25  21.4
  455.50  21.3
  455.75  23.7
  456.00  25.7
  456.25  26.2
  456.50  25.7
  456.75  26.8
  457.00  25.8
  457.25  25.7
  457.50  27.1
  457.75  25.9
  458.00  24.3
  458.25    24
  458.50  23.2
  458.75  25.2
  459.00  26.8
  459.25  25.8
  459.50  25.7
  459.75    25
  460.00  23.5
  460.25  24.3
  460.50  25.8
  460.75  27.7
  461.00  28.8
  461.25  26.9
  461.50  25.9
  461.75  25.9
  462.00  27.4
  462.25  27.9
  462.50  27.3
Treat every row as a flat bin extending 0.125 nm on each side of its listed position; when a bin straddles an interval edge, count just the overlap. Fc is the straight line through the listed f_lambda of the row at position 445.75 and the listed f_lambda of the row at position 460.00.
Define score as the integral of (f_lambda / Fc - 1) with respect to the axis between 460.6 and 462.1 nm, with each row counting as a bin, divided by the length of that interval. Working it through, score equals 0.11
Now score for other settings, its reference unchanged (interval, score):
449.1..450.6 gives 0.35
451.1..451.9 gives 0.25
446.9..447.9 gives 0.40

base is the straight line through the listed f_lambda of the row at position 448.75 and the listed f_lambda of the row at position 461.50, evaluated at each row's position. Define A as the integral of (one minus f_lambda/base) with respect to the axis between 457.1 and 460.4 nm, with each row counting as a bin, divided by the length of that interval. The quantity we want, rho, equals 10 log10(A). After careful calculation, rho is -26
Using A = 0.00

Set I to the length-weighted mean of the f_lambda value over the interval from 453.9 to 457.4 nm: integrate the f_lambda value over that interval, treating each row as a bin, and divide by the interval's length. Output 24.2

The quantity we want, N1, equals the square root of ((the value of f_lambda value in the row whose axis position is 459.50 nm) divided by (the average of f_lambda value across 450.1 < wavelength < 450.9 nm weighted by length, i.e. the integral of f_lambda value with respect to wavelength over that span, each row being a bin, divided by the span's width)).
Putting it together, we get 1.05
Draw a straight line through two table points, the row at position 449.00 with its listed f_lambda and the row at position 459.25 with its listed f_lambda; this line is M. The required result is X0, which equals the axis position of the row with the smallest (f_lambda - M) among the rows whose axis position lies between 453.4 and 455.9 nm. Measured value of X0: 453.50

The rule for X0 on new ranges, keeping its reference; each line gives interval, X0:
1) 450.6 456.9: 453.50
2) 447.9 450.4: 448.25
